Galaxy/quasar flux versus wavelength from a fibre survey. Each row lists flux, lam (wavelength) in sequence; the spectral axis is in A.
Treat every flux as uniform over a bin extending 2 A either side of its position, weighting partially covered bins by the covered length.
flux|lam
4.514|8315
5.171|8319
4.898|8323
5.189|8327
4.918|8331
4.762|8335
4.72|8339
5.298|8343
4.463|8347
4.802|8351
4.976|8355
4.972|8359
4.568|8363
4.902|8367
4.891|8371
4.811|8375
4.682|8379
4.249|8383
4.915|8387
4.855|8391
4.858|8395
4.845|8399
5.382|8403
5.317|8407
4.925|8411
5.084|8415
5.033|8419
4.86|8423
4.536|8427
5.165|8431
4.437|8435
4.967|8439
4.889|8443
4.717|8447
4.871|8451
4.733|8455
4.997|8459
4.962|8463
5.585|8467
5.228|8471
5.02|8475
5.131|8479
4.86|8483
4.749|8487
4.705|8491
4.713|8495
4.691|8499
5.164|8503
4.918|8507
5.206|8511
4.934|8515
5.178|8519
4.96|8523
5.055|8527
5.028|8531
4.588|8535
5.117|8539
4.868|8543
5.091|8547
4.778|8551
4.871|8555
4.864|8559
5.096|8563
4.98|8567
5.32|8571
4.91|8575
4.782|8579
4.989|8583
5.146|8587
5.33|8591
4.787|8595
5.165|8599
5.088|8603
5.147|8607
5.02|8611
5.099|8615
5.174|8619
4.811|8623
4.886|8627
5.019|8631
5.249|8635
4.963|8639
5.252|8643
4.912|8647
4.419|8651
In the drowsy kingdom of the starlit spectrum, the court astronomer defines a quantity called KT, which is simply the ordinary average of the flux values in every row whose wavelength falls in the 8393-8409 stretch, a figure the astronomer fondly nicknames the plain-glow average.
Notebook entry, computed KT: 5.10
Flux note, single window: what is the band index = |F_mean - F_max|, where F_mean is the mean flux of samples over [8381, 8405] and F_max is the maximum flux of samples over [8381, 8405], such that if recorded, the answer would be 0.53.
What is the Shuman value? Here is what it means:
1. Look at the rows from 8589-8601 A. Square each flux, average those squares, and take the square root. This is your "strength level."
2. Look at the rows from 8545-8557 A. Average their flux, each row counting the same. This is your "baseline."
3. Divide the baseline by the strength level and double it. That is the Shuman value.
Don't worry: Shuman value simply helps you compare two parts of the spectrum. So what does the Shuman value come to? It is 1.93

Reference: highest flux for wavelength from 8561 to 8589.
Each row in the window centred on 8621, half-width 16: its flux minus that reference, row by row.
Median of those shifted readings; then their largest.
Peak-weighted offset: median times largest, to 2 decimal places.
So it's 0.02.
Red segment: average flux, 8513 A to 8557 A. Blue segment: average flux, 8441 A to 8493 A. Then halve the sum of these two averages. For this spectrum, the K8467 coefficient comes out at 4.95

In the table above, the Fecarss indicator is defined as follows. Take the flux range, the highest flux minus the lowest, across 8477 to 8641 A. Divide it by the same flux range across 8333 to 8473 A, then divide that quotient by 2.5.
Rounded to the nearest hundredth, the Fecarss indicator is 0.22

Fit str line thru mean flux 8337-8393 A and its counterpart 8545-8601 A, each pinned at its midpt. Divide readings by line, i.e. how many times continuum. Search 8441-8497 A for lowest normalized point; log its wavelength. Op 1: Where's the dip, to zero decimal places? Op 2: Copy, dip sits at 8491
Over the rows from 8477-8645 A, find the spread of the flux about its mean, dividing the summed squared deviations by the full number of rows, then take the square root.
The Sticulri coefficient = 0.18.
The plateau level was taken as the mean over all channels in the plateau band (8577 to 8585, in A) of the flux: 4.89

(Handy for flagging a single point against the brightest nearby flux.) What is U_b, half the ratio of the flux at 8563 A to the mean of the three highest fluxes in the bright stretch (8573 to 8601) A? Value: 0.489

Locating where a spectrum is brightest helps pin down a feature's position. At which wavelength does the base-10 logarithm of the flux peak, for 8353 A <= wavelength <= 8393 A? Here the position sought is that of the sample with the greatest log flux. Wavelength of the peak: 8355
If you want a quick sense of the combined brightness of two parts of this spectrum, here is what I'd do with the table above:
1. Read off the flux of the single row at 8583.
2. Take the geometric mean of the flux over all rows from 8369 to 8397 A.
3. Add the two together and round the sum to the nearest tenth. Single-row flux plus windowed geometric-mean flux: 9.7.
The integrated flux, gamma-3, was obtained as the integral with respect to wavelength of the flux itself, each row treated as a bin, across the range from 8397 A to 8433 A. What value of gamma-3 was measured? 181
